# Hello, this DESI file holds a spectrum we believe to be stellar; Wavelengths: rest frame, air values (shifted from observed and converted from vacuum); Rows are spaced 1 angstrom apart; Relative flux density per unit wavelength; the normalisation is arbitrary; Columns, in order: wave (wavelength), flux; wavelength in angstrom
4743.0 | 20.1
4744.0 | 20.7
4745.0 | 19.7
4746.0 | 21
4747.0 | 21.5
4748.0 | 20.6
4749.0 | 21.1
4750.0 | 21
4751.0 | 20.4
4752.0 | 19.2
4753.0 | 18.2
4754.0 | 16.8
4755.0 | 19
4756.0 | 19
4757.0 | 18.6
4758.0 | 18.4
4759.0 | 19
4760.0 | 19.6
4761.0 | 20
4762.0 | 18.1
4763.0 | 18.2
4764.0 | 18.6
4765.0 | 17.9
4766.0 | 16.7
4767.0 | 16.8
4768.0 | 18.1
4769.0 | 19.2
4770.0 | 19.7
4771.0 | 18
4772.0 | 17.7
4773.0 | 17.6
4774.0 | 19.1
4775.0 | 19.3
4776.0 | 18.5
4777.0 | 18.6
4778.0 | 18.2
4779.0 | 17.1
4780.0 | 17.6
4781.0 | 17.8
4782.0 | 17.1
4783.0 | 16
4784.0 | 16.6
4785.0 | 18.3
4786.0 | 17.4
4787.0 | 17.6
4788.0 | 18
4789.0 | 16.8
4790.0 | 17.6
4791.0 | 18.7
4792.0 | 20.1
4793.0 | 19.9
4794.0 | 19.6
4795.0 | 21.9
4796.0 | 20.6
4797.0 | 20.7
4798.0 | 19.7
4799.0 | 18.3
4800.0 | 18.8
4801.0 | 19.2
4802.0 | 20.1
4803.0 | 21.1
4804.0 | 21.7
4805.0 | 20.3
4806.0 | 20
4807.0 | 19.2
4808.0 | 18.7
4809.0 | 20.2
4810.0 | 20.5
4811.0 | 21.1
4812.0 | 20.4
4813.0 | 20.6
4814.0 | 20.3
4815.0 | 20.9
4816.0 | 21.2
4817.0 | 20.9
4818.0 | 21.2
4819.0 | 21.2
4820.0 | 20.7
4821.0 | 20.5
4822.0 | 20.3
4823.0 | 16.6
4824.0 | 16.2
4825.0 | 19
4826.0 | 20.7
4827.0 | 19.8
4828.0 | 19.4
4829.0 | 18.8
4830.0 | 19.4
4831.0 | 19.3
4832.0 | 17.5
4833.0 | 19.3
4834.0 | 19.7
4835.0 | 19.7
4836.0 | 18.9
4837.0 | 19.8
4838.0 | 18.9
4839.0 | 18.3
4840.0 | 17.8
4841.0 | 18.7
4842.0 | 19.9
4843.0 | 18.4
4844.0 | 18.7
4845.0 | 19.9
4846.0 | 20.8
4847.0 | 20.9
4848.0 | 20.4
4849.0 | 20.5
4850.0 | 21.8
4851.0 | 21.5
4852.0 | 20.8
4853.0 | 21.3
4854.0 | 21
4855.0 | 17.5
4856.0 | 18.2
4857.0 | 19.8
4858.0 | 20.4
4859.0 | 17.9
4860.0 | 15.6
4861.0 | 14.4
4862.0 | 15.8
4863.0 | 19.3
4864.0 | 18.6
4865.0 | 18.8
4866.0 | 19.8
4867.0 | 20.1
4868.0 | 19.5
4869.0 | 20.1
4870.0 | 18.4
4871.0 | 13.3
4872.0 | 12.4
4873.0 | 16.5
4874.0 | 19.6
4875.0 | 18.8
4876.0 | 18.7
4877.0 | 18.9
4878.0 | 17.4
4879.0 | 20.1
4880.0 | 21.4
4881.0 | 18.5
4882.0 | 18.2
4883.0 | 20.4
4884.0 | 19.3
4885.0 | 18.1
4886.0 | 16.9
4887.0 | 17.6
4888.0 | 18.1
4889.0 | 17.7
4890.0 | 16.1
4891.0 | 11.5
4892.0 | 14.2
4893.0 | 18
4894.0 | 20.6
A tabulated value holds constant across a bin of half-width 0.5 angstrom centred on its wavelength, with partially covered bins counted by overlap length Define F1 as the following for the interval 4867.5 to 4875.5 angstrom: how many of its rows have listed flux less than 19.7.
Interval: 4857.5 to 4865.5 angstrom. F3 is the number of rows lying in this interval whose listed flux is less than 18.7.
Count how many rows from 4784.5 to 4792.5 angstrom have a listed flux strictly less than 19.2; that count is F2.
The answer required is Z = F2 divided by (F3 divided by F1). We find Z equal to 10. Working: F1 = 7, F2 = 7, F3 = 5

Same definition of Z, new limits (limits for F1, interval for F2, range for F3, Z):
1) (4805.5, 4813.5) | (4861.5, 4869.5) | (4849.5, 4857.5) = 3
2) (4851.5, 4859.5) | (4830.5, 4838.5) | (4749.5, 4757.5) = 3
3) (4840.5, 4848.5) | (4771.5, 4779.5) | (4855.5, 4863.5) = 4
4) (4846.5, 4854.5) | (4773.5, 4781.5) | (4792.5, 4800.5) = 0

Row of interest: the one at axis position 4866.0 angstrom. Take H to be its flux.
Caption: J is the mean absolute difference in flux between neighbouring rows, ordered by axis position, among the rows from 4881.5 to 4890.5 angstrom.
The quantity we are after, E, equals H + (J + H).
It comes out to 40.7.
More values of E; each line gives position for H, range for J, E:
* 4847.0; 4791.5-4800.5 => 42.7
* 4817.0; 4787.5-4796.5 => 42.9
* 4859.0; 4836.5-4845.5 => 36.7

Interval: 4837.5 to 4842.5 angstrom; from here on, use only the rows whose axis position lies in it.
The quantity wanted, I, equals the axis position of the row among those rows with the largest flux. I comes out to 4842.0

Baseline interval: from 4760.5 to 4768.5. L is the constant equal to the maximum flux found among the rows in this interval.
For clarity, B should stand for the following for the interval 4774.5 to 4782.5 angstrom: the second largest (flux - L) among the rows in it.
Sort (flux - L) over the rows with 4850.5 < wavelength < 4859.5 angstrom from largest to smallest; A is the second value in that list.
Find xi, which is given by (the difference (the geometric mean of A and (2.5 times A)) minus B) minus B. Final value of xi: 4.9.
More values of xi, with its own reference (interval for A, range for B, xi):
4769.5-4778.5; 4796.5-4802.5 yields 0.9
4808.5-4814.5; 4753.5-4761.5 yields 1.7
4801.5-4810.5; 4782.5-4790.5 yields 5.7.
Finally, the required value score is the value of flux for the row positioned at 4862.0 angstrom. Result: 15.8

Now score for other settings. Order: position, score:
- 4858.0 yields 20.4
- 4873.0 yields 16.5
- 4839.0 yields 18.3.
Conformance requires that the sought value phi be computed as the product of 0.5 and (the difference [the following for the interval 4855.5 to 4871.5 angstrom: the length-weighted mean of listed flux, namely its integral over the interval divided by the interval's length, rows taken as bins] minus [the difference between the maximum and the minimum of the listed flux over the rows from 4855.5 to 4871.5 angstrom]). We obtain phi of 5.5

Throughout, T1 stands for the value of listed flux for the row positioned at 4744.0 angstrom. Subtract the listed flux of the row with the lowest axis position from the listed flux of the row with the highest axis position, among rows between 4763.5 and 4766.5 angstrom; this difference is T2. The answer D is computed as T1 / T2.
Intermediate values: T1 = 20.7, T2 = -1.9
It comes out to -11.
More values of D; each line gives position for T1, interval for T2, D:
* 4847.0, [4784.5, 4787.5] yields -30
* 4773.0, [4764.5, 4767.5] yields -16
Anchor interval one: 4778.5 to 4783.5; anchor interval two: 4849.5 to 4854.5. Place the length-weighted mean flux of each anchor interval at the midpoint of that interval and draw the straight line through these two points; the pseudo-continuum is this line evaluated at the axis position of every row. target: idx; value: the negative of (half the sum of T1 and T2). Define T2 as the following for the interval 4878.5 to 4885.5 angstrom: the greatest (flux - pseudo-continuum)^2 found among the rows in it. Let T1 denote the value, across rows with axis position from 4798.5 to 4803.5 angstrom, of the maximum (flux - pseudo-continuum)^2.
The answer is -17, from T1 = 7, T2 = 26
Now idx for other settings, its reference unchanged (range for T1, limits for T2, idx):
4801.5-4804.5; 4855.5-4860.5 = -24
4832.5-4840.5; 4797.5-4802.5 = -5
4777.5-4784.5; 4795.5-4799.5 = -4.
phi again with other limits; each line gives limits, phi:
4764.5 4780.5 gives 7.6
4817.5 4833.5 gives 7.2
